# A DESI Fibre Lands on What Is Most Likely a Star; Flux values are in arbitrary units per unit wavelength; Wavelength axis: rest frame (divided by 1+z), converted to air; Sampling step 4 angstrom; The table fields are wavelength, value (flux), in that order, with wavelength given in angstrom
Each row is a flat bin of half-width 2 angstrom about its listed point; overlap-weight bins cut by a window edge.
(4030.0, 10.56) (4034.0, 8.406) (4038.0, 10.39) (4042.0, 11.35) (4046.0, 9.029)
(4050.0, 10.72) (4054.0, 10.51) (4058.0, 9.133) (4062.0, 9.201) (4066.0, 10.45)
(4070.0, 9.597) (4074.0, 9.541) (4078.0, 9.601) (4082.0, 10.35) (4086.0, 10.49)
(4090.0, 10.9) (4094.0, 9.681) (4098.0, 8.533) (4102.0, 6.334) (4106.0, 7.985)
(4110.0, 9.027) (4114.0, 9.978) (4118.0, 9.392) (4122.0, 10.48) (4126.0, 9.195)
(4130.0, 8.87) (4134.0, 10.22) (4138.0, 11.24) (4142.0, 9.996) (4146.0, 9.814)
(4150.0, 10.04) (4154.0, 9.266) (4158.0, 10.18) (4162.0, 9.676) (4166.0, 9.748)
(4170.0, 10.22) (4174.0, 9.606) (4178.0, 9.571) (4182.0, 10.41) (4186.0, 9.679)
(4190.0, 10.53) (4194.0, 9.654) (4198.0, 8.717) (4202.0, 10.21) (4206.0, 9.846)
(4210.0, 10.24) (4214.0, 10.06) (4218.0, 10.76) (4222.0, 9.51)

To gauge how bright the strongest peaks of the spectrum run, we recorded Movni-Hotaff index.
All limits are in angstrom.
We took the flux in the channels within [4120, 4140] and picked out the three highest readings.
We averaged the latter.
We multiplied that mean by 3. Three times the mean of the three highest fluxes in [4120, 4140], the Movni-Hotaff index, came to 31.9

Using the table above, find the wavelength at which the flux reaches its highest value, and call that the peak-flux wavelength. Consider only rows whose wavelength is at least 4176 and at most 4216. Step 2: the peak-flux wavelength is 4190.0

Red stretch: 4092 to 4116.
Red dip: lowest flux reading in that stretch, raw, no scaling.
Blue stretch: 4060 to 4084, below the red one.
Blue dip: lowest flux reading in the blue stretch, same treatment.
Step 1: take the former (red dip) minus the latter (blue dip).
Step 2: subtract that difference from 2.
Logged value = 4.9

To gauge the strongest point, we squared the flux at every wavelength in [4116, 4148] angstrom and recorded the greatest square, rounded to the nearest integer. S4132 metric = 126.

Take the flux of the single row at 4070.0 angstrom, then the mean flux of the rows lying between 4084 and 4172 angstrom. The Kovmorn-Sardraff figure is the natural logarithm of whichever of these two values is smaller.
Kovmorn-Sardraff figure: 2.26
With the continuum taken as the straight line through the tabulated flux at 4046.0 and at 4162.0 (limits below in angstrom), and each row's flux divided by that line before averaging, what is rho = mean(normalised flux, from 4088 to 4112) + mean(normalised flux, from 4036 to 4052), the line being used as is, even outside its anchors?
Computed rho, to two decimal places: 2.09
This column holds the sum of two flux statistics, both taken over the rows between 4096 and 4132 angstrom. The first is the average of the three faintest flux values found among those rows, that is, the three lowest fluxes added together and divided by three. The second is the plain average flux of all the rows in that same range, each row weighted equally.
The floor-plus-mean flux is 16.5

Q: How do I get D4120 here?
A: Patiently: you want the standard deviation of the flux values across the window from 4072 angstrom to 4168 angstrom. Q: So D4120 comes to 1.0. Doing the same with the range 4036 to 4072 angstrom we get 0.8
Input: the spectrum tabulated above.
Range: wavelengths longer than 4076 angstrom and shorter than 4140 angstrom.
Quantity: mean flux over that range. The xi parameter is 9.5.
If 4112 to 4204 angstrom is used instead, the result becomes 9.9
